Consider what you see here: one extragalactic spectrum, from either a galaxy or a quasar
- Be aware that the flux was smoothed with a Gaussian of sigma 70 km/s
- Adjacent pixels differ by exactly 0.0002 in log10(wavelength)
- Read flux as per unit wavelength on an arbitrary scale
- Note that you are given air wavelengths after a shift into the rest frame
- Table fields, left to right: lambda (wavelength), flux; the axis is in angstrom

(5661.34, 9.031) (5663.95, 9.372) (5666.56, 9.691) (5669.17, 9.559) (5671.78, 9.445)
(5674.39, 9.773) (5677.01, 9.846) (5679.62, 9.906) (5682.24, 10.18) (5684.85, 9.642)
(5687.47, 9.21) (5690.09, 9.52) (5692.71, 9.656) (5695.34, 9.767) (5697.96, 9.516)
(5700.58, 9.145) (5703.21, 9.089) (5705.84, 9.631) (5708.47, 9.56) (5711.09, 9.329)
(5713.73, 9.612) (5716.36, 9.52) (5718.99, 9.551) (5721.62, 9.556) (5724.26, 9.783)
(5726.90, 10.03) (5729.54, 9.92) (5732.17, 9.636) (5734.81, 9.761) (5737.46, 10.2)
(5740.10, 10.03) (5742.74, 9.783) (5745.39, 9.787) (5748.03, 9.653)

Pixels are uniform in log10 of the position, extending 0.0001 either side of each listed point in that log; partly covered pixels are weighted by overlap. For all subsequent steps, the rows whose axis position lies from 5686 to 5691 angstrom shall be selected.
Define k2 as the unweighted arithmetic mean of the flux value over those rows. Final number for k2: 9.4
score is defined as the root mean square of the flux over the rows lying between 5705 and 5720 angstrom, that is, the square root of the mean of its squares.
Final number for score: 9.53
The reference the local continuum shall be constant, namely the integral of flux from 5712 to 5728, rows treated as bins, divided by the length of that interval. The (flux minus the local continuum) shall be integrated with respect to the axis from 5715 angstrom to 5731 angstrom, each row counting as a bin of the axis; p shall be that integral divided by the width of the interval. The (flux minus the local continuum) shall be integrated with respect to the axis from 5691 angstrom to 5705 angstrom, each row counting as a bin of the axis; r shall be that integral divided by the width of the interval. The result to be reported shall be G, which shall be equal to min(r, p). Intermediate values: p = 0.07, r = -0.21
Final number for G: -0.213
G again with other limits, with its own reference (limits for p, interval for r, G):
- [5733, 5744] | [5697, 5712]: -0.281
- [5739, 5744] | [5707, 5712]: -0.198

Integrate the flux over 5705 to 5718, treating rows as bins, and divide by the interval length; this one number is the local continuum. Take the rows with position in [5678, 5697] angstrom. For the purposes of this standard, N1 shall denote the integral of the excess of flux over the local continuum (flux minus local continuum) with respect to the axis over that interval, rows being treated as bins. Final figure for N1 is 3.2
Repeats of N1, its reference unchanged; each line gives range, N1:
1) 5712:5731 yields 3.3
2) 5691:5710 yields -1.0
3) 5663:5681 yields 2.4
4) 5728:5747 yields 6.5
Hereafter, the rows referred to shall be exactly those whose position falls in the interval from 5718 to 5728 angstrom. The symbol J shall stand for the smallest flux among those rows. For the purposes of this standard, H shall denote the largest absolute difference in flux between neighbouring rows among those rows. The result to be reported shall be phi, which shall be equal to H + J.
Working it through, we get 9.8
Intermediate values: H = 0.25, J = 9.551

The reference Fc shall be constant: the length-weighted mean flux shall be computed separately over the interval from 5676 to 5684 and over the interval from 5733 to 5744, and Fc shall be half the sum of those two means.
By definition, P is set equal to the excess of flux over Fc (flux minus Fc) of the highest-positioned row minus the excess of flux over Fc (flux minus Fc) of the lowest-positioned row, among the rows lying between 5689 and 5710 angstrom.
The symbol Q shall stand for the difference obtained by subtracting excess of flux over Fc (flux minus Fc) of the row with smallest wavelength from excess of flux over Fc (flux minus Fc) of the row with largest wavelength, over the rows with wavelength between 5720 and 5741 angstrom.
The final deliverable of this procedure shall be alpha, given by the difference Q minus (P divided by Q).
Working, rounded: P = 0.0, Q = 0.5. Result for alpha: 0.4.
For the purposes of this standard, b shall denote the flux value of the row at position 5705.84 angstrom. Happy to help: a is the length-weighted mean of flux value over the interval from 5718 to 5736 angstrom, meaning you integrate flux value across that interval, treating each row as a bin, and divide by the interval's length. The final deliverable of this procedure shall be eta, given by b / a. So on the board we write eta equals 0.99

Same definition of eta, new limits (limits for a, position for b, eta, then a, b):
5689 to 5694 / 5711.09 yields 0.97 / 9.59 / 9.329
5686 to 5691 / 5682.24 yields 1.09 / 9.36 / 10.18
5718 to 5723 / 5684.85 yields 1.01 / 9.56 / 9.642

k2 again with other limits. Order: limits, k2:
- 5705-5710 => 9.6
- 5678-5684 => 10.0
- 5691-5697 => 9.7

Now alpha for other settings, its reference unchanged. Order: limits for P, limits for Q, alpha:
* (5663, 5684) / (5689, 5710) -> -20.2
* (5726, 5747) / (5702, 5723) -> 1.0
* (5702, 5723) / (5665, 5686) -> 9.5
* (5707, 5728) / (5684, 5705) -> 0.3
